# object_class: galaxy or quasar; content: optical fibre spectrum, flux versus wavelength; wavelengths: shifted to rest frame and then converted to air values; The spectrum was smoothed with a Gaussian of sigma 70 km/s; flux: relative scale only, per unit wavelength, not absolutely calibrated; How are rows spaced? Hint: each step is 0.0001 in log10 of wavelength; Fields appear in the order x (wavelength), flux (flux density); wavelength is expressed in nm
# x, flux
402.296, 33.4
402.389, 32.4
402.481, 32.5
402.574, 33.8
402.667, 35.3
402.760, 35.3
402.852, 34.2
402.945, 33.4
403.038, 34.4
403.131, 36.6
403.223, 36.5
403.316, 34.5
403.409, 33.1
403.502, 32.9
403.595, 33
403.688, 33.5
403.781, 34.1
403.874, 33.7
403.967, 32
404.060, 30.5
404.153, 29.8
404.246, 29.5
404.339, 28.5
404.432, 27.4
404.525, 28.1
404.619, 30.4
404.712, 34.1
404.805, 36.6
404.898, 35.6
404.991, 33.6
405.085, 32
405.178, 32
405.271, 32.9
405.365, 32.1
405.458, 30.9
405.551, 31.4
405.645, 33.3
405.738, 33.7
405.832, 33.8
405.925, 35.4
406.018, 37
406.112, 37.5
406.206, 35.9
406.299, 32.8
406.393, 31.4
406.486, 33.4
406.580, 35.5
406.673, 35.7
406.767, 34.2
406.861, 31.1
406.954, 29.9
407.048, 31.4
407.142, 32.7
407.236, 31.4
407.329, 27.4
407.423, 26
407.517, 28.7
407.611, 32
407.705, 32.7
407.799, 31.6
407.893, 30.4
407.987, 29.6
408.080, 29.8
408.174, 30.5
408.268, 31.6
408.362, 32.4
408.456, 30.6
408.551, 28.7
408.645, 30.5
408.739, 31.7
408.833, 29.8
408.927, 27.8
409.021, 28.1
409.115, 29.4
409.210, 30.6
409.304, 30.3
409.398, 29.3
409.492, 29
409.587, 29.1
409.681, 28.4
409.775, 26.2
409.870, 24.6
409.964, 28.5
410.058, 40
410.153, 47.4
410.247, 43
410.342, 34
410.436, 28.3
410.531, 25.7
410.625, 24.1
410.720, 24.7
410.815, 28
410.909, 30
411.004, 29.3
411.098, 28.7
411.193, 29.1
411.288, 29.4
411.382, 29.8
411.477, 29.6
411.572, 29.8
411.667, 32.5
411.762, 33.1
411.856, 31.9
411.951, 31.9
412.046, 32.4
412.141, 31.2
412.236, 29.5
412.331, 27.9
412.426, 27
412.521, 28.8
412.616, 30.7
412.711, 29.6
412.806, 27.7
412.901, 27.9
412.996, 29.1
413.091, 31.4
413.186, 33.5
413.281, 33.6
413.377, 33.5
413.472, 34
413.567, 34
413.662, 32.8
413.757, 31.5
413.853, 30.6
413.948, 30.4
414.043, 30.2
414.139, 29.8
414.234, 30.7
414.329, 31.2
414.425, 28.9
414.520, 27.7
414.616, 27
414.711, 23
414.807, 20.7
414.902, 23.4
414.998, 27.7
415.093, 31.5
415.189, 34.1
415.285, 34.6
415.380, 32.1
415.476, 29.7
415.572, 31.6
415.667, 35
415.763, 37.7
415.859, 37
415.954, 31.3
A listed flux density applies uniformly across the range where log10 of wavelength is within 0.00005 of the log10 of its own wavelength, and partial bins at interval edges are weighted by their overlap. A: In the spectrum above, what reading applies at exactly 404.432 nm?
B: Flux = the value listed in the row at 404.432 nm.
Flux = 27.4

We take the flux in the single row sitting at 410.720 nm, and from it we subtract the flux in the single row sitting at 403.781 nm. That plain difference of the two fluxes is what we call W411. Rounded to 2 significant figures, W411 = -9.4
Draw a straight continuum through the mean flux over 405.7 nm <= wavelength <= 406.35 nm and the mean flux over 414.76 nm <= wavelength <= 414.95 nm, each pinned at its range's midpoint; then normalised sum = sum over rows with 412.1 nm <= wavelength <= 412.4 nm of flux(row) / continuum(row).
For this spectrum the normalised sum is 3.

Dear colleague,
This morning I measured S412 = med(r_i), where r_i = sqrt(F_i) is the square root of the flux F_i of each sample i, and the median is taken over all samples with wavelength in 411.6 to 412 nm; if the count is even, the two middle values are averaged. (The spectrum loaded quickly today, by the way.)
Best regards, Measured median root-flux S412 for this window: 5.67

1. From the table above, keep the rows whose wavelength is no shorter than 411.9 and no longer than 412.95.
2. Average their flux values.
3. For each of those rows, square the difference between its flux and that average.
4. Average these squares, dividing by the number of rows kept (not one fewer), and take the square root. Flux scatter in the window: 1.7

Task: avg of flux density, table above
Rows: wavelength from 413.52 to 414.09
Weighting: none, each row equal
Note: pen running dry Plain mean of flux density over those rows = 31.6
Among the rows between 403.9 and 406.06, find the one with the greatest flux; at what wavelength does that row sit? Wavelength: 406.018 nm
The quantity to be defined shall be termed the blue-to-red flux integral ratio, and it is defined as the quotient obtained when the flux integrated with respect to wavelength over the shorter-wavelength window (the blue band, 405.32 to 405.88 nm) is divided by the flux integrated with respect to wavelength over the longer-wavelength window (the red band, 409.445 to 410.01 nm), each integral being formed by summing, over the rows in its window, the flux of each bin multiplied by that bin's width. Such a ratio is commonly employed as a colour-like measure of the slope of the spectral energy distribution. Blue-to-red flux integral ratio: 1.17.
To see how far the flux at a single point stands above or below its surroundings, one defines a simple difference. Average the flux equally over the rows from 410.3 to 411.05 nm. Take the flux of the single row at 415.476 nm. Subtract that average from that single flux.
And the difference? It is 1.7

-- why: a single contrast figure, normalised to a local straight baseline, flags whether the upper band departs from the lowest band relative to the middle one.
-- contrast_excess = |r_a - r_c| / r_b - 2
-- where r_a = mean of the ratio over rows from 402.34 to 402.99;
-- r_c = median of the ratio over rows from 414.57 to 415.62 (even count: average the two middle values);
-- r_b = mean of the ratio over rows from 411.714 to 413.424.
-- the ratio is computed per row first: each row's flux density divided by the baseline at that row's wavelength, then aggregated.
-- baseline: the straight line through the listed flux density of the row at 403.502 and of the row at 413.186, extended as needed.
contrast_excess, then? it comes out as -1.84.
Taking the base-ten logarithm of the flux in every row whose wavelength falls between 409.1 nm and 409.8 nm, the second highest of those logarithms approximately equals 1.48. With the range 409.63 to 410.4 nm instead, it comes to 1.63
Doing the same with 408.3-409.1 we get 1.50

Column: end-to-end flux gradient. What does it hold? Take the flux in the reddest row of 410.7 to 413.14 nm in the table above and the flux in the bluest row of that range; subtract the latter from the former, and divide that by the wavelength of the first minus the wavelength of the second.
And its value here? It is 2.8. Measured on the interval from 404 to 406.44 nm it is 0.4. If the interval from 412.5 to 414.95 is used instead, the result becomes -2.3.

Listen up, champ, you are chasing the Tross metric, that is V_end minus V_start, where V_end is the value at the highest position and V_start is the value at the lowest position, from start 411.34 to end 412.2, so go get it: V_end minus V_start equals 1.4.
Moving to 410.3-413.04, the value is -4.9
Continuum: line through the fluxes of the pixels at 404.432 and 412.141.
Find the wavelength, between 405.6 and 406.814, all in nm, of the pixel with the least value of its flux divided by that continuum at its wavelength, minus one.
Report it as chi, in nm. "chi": 406.393 nm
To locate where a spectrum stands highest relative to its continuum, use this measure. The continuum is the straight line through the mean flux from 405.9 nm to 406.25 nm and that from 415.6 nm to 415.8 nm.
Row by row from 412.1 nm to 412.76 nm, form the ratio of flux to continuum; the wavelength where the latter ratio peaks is 412.141 nm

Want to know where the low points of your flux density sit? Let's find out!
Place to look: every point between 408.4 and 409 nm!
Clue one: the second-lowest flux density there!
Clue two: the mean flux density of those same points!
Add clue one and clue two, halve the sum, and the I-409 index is 29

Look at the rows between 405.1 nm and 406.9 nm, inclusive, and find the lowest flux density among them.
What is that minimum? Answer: 30.9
